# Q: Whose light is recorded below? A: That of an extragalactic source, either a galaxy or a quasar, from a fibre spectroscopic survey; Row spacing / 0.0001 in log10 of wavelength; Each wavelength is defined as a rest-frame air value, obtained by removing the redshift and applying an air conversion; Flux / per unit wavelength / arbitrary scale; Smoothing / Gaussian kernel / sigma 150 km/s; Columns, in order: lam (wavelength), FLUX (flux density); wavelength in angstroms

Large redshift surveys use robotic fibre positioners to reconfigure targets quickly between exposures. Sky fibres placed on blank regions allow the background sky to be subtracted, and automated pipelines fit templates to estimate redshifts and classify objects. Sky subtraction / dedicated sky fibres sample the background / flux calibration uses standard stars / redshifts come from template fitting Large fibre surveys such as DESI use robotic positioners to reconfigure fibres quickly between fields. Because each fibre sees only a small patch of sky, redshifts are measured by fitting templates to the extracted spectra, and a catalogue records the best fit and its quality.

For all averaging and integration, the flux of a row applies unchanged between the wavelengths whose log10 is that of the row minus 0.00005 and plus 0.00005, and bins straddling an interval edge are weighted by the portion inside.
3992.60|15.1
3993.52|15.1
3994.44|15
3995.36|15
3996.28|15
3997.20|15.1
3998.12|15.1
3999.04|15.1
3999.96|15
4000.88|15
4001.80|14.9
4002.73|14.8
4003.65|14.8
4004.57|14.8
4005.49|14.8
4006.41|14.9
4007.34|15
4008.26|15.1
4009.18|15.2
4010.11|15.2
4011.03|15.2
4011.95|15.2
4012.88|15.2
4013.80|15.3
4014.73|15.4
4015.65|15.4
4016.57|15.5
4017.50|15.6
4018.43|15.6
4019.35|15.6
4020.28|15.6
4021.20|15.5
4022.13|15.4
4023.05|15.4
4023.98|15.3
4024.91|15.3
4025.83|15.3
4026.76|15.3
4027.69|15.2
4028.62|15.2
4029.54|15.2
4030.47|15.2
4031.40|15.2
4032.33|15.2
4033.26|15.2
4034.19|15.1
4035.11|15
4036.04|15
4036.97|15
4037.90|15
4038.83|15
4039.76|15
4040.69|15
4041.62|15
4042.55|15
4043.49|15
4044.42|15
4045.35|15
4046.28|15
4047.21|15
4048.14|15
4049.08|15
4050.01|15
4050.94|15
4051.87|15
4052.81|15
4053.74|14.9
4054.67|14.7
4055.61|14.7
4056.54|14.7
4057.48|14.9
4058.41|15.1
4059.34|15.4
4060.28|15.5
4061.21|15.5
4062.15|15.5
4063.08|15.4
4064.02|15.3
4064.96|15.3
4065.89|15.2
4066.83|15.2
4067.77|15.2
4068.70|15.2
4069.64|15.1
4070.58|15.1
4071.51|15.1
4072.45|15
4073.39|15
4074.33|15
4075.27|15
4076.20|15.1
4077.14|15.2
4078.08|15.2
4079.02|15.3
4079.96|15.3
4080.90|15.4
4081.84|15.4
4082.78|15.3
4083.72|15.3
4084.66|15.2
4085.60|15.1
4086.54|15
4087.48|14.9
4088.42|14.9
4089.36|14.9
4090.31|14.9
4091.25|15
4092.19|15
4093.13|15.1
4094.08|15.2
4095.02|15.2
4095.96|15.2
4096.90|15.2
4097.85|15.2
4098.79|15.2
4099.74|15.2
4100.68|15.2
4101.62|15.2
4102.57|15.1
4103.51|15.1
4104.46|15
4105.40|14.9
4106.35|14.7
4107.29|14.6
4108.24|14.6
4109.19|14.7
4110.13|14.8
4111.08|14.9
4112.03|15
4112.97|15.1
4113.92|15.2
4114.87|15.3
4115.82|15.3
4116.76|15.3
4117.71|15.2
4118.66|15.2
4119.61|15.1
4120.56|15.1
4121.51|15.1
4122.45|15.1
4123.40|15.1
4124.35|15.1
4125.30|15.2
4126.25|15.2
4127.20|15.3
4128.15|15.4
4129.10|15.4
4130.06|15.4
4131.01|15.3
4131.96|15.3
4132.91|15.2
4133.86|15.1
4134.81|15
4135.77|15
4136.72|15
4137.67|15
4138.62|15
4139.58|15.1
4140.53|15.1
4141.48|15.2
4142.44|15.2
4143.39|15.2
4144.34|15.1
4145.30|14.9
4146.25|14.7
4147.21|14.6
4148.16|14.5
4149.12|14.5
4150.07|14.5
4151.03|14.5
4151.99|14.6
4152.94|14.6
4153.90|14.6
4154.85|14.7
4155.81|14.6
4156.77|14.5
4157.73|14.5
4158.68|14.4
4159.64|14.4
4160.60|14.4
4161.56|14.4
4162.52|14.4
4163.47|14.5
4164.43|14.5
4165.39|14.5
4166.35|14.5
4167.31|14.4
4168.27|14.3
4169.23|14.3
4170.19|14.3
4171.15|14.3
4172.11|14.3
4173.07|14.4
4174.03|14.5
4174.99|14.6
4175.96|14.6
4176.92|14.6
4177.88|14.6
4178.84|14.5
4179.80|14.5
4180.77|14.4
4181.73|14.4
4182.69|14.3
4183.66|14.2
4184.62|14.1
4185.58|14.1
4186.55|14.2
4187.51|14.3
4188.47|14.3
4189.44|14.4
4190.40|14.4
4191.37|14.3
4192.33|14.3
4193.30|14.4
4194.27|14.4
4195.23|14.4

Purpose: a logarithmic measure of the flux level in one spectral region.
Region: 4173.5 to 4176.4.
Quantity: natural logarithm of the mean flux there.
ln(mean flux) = 2.68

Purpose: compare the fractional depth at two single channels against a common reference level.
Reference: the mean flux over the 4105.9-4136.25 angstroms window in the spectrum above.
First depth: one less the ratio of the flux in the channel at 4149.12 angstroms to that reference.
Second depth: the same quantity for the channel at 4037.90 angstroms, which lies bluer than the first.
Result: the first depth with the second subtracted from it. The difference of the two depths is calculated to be 0.033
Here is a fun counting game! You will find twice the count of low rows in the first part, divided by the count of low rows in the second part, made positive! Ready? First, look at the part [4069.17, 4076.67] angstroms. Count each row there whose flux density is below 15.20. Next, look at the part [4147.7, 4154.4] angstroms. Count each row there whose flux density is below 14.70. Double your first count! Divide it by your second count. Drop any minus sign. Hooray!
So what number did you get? 2.3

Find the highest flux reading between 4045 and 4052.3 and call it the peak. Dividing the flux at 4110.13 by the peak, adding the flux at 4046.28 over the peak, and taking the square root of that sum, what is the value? 1.41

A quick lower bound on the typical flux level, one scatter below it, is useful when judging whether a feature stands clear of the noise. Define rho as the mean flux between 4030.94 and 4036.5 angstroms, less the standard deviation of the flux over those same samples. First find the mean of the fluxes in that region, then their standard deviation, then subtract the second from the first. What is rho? 15.0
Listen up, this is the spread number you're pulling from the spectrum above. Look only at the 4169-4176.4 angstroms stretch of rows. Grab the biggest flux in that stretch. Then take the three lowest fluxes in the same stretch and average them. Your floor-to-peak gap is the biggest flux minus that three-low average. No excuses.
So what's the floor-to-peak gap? 0.30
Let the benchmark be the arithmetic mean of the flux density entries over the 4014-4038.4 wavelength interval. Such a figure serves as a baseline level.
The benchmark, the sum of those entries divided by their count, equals 15.3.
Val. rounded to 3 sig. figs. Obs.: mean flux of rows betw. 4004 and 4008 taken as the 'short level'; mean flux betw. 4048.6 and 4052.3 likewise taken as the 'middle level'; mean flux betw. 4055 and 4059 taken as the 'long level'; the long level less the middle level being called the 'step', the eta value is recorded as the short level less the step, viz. 15.0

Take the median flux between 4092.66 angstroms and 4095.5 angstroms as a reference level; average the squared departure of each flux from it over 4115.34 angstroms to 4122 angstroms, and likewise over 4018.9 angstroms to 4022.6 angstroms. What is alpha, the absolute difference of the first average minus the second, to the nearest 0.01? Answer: 0.11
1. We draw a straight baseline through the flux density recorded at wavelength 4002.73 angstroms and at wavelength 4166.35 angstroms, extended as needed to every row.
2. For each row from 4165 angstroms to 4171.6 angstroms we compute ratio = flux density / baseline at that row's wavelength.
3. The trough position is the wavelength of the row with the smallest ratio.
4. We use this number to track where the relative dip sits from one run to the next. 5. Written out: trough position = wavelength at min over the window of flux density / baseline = 4168.27 angstroms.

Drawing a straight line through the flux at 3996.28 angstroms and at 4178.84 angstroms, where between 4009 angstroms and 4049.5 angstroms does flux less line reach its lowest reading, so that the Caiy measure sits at 4035.11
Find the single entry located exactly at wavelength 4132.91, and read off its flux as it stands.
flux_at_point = 15.2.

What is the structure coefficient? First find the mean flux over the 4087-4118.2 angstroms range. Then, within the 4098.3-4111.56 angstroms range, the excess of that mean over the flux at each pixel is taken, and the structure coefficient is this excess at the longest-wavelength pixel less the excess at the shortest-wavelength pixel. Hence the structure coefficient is 0.3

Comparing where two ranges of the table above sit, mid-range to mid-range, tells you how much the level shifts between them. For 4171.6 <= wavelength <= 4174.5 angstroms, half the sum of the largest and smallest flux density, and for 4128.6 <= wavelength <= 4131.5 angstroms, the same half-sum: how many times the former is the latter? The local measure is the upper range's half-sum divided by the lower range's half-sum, 0.94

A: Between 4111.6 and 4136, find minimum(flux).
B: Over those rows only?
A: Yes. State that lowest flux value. 15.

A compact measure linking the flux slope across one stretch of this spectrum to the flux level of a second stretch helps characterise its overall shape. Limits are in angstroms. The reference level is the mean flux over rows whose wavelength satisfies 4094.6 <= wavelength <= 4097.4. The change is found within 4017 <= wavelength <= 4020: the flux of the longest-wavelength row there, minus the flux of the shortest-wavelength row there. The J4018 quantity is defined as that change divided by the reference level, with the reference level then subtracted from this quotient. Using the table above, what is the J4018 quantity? -15.2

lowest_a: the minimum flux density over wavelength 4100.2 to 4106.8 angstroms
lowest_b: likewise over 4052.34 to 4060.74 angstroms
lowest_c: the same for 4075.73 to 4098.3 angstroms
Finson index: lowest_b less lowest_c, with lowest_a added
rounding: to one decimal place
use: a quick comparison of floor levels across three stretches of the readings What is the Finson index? 14.5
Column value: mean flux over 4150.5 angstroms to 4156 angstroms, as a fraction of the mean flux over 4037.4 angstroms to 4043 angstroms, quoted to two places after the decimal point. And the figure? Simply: 0.97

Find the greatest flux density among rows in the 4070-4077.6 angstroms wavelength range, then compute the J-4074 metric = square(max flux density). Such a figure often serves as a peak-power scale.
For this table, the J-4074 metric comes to 231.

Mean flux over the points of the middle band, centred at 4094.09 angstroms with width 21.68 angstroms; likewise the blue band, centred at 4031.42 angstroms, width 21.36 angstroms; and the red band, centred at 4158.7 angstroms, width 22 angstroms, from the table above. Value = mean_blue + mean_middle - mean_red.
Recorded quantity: 15.8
